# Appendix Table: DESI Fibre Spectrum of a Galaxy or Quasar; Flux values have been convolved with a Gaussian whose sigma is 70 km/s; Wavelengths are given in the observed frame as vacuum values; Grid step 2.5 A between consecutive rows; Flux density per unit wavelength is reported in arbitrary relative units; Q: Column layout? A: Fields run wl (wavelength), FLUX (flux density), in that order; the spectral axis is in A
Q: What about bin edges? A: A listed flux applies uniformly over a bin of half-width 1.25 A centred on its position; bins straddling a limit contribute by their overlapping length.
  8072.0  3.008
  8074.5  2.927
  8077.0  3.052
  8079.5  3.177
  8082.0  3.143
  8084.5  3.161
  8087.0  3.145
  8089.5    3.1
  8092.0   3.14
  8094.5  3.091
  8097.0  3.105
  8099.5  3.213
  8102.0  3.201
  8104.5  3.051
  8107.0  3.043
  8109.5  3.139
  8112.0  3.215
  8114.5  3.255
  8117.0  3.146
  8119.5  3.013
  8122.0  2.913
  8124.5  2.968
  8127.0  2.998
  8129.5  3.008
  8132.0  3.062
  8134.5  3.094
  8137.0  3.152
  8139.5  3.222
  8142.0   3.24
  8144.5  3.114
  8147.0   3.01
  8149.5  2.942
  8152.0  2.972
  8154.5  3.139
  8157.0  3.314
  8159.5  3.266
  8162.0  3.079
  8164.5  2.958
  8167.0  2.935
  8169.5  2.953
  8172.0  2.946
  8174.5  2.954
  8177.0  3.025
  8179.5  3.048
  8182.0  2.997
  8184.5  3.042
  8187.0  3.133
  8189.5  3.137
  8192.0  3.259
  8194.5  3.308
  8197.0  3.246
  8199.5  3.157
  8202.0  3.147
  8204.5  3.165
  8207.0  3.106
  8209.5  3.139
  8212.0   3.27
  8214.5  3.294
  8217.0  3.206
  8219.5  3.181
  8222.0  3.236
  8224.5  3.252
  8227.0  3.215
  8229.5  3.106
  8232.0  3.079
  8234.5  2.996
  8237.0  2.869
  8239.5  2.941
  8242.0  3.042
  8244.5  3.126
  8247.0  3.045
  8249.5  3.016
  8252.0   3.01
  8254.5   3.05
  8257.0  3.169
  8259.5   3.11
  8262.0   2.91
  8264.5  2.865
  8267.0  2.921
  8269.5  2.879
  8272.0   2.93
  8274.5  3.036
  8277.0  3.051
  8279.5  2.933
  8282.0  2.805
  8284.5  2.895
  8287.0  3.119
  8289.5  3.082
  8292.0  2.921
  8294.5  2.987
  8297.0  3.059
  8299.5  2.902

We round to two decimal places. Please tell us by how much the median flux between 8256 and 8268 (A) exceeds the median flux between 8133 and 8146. -0.23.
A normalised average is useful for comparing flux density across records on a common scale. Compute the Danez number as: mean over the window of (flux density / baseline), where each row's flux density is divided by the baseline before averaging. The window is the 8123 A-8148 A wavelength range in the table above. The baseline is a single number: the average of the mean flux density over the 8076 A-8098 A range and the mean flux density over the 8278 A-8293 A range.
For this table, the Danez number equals 1.01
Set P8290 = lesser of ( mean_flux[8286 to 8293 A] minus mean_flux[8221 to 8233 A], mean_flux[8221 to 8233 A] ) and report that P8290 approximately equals -0.14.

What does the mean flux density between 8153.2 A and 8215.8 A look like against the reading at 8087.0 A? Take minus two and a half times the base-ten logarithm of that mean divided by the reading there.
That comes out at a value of 0.01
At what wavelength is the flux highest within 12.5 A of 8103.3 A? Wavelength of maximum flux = 8114.5 A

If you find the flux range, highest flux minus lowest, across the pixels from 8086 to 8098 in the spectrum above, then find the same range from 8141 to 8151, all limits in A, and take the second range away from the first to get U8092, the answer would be -0.24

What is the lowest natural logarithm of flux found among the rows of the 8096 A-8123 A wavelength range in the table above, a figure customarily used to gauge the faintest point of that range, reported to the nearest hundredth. 1.07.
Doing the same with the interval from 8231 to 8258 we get 1.05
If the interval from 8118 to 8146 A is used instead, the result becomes 1.07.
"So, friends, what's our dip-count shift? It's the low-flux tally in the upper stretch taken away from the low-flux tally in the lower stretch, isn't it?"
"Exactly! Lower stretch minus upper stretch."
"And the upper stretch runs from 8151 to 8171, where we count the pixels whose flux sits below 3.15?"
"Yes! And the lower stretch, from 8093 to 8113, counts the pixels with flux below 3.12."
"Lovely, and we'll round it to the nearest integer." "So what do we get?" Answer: -2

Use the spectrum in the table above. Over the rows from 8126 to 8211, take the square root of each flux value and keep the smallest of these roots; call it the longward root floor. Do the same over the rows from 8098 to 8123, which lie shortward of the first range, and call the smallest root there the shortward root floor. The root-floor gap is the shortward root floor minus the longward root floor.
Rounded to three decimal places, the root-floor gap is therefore -0.006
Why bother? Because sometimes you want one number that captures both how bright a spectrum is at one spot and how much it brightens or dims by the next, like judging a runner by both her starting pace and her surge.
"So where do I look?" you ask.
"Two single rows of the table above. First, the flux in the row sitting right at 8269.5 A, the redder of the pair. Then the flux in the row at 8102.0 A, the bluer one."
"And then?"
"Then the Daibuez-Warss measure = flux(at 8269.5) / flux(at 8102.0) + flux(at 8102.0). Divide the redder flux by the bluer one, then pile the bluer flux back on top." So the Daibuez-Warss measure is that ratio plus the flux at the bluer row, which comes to 4.10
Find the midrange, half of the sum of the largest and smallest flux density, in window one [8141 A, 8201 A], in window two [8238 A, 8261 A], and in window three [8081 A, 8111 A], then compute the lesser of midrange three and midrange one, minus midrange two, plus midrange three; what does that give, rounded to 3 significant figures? 3.20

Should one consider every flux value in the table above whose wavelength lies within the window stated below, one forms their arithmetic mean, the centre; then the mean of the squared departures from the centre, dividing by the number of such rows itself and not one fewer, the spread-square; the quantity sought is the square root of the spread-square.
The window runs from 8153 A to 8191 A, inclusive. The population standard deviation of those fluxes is 0.113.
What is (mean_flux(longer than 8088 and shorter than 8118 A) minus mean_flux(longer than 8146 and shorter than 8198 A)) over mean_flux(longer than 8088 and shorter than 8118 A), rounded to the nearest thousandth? 0.020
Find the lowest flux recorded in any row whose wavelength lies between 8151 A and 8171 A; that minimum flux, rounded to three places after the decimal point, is 2.935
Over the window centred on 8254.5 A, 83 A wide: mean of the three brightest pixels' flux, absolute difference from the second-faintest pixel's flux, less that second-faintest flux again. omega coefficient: -2.47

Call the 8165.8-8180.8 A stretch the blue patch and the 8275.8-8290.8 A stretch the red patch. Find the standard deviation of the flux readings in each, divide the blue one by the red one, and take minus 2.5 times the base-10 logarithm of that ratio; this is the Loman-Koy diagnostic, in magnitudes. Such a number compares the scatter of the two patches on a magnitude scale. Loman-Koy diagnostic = 1.0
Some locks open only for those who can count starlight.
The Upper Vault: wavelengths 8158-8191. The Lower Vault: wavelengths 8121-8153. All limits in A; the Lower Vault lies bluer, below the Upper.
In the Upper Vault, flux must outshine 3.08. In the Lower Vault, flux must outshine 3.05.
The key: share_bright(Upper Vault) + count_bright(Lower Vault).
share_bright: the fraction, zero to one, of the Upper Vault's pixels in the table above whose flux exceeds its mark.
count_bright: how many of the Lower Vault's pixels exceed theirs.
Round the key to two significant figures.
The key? 6.2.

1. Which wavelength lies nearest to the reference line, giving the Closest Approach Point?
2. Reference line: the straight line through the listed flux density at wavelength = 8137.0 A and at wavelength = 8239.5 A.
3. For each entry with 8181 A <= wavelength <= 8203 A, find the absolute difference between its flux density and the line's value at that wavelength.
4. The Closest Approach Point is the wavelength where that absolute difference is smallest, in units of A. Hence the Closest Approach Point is 8184.5 A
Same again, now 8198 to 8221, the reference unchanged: 8207.0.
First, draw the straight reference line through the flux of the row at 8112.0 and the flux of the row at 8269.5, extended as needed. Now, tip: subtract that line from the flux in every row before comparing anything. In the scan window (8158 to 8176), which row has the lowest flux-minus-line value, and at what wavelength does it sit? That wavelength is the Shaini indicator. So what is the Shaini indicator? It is 8167.0 A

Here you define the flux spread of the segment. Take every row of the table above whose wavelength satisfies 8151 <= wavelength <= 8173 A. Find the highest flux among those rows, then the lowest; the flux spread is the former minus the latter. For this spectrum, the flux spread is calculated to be 0.38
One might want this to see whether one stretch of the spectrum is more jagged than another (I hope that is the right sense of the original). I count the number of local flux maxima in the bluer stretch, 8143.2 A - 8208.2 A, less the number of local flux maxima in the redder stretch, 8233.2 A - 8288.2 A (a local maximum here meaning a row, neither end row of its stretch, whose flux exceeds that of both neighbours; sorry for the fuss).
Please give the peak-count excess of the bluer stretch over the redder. 1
